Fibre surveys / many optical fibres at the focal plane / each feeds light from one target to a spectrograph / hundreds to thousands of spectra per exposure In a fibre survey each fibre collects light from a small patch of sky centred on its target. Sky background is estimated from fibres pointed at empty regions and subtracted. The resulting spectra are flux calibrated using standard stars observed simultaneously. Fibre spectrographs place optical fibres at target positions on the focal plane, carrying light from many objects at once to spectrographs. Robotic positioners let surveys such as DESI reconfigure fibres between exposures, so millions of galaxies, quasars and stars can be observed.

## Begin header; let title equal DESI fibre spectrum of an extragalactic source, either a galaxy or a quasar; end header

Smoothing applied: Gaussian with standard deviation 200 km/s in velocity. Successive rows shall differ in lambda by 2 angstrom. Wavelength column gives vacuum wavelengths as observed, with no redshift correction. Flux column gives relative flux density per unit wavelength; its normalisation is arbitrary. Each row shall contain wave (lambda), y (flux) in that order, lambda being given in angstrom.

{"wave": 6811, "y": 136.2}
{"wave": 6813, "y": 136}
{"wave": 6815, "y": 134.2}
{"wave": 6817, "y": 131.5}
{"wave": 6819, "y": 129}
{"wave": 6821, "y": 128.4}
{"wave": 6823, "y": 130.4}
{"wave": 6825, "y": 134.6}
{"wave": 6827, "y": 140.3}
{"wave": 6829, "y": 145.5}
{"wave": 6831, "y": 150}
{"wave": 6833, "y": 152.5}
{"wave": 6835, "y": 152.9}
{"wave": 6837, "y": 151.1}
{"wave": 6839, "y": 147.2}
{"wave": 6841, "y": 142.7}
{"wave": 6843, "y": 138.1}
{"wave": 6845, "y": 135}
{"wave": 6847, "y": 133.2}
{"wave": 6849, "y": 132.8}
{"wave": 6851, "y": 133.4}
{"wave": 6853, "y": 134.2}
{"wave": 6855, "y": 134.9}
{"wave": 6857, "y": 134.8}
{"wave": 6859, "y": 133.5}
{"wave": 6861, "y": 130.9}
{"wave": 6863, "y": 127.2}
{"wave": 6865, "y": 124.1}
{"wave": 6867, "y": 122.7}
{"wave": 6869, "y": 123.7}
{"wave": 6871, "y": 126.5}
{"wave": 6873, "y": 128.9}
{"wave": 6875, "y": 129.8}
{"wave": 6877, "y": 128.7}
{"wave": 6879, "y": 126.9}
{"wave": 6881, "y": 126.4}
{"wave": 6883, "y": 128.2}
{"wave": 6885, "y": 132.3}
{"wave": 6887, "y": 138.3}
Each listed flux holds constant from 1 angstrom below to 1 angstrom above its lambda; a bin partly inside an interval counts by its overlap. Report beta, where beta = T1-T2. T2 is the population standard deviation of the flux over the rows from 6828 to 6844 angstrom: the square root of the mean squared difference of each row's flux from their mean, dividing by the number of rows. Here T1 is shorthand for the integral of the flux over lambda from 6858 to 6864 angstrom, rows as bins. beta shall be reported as 778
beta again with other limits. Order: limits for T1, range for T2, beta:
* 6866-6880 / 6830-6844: 1769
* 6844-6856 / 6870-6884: 1606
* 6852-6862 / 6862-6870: 1335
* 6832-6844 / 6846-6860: 1768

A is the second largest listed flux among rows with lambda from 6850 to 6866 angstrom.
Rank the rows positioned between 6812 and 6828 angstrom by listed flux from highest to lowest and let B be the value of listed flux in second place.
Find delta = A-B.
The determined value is -1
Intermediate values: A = 134.8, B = 136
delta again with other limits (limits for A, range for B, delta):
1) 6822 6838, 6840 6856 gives 14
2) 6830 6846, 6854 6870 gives 18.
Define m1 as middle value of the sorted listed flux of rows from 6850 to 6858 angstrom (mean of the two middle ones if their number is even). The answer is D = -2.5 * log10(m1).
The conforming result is -5.32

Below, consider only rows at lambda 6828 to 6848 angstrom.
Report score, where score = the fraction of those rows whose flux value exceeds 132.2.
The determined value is 1.0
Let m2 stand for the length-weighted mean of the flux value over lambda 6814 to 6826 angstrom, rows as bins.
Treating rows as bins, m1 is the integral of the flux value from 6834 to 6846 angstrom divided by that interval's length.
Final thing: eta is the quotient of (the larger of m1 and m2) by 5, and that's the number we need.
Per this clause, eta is 28.9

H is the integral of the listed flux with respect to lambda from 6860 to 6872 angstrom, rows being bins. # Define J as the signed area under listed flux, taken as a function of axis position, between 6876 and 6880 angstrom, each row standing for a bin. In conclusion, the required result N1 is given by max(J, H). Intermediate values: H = 1510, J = 511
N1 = 1510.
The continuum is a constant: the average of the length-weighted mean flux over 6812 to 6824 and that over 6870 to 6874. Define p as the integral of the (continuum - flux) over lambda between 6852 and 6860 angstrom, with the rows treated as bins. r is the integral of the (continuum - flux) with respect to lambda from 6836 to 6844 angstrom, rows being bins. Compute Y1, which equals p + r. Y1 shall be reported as -159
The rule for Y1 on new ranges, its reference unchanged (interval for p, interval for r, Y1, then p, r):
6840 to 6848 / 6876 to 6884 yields -44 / -61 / 17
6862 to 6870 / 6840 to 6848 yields -19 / 42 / -61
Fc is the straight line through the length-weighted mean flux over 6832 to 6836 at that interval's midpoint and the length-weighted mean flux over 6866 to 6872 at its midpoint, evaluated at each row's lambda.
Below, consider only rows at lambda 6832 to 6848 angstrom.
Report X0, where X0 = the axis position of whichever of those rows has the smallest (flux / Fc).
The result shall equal 6847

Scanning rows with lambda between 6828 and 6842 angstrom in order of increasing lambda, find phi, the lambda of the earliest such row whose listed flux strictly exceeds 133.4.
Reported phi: 6829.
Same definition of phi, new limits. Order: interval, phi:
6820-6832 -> 6825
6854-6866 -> 6855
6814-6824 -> 6815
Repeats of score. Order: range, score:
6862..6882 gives 0.0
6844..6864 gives 0.8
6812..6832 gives 0.6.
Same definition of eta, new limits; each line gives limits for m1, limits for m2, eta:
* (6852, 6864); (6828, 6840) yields 30.0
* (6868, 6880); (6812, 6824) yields 26.3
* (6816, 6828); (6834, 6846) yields 28.9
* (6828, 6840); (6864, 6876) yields 30.0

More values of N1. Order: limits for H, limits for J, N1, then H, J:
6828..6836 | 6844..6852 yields 1202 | 1202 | 1069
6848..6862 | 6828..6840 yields 1869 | 1869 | 1798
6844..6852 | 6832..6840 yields 1207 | 1069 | 1207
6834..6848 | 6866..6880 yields 2000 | 2000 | 1774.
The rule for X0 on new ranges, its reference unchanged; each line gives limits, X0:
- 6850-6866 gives 6851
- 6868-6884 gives 6869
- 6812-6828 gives 6819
